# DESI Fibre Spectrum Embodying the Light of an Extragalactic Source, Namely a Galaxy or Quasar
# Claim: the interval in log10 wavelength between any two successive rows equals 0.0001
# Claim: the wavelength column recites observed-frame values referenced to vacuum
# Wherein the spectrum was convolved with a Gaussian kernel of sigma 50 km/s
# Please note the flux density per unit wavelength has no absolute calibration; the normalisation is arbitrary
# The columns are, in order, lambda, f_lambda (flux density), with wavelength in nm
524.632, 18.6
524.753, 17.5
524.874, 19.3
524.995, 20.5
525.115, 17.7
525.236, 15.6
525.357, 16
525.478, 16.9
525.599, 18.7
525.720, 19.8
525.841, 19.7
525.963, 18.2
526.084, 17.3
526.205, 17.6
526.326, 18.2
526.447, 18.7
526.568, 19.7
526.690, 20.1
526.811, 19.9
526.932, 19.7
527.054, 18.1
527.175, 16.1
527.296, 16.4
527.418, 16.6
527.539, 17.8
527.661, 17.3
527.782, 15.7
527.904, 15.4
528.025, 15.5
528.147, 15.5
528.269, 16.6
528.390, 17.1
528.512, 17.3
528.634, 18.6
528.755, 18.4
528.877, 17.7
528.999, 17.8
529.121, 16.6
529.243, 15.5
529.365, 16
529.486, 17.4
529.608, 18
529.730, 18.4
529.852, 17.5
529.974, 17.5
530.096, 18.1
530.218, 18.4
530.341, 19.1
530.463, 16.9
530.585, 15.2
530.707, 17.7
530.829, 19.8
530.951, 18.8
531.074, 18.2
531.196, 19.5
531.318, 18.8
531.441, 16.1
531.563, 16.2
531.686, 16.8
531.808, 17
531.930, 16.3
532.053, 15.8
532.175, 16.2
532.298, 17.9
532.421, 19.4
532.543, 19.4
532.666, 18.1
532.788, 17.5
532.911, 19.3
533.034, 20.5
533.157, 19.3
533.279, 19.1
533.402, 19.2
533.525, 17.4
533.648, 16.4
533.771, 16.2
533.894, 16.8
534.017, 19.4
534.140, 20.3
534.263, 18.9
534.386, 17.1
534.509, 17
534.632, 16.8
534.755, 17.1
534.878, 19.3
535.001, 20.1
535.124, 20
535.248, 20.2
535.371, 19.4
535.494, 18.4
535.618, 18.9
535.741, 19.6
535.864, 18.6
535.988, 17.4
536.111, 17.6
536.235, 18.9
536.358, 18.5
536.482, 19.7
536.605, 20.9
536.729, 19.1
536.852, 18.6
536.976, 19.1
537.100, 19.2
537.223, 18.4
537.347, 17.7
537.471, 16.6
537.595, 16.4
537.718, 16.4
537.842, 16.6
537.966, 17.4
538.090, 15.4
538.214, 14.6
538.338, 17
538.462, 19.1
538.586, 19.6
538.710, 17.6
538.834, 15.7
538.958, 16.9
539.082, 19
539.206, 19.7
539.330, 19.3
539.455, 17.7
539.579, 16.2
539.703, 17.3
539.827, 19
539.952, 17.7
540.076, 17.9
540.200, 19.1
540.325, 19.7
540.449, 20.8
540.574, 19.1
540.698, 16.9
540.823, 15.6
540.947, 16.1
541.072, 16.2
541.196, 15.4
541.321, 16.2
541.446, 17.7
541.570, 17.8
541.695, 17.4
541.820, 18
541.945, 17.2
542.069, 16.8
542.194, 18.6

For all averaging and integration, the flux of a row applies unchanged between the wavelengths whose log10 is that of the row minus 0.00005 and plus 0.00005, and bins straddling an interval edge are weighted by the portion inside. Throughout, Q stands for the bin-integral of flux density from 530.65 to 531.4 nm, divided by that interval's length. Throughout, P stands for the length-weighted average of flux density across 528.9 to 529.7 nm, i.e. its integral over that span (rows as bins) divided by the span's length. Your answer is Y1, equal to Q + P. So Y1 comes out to 35.7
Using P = 17.0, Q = 18.73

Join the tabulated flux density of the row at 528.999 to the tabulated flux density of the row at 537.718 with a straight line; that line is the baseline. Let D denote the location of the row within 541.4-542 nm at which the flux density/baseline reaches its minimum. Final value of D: 541.945 nm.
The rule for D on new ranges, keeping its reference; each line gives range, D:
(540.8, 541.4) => 541.196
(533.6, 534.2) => 533.771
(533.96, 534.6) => 534.509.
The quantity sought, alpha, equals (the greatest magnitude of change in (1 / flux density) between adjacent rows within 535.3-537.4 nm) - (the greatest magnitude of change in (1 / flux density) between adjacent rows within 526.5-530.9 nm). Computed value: -0.005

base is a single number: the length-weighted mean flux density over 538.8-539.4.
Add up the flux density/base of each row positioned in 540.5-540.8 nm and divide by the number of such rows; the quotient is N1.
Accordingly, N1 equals 0.99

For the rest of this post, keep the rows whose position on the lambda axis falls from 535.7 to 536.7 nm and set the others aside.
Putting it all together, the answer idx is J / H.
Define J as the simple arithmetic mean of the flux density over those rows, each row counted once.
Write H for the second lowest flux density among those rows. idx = 1.07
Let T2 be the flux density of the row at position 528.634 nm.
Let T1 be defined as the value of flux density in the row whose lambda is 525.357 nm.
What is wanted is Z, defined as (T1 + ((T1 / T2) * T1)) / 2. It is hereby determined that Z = 14.9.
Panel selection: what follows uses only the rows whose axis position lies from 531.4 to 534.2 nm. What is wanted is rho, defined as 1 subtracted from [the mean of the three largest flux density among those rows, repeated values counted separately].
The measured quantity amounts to 19.1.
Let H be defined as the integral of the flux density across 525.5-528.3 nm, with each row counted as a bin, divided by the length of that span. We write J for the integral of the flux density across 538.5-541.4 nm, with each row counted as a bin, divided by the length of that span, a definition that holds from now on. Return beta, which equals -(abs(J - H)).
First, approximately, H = 17.8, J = 17.8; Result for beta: 0.0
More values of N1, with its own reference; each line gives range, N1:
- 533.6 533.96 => 0.90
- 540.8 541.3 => 0.87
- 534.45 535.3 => 1.02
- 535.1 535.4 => 1.09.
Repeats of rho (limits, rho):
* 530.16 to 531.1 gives 18.2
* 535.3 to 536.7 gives 19.1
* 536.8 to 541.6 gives 19.1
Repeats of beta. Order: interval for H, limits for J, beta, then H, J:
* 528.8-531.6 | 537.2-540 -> -0.2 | 17.6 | 17.4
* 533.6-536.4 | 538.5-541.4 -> -0.6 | 18.4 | 17.8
